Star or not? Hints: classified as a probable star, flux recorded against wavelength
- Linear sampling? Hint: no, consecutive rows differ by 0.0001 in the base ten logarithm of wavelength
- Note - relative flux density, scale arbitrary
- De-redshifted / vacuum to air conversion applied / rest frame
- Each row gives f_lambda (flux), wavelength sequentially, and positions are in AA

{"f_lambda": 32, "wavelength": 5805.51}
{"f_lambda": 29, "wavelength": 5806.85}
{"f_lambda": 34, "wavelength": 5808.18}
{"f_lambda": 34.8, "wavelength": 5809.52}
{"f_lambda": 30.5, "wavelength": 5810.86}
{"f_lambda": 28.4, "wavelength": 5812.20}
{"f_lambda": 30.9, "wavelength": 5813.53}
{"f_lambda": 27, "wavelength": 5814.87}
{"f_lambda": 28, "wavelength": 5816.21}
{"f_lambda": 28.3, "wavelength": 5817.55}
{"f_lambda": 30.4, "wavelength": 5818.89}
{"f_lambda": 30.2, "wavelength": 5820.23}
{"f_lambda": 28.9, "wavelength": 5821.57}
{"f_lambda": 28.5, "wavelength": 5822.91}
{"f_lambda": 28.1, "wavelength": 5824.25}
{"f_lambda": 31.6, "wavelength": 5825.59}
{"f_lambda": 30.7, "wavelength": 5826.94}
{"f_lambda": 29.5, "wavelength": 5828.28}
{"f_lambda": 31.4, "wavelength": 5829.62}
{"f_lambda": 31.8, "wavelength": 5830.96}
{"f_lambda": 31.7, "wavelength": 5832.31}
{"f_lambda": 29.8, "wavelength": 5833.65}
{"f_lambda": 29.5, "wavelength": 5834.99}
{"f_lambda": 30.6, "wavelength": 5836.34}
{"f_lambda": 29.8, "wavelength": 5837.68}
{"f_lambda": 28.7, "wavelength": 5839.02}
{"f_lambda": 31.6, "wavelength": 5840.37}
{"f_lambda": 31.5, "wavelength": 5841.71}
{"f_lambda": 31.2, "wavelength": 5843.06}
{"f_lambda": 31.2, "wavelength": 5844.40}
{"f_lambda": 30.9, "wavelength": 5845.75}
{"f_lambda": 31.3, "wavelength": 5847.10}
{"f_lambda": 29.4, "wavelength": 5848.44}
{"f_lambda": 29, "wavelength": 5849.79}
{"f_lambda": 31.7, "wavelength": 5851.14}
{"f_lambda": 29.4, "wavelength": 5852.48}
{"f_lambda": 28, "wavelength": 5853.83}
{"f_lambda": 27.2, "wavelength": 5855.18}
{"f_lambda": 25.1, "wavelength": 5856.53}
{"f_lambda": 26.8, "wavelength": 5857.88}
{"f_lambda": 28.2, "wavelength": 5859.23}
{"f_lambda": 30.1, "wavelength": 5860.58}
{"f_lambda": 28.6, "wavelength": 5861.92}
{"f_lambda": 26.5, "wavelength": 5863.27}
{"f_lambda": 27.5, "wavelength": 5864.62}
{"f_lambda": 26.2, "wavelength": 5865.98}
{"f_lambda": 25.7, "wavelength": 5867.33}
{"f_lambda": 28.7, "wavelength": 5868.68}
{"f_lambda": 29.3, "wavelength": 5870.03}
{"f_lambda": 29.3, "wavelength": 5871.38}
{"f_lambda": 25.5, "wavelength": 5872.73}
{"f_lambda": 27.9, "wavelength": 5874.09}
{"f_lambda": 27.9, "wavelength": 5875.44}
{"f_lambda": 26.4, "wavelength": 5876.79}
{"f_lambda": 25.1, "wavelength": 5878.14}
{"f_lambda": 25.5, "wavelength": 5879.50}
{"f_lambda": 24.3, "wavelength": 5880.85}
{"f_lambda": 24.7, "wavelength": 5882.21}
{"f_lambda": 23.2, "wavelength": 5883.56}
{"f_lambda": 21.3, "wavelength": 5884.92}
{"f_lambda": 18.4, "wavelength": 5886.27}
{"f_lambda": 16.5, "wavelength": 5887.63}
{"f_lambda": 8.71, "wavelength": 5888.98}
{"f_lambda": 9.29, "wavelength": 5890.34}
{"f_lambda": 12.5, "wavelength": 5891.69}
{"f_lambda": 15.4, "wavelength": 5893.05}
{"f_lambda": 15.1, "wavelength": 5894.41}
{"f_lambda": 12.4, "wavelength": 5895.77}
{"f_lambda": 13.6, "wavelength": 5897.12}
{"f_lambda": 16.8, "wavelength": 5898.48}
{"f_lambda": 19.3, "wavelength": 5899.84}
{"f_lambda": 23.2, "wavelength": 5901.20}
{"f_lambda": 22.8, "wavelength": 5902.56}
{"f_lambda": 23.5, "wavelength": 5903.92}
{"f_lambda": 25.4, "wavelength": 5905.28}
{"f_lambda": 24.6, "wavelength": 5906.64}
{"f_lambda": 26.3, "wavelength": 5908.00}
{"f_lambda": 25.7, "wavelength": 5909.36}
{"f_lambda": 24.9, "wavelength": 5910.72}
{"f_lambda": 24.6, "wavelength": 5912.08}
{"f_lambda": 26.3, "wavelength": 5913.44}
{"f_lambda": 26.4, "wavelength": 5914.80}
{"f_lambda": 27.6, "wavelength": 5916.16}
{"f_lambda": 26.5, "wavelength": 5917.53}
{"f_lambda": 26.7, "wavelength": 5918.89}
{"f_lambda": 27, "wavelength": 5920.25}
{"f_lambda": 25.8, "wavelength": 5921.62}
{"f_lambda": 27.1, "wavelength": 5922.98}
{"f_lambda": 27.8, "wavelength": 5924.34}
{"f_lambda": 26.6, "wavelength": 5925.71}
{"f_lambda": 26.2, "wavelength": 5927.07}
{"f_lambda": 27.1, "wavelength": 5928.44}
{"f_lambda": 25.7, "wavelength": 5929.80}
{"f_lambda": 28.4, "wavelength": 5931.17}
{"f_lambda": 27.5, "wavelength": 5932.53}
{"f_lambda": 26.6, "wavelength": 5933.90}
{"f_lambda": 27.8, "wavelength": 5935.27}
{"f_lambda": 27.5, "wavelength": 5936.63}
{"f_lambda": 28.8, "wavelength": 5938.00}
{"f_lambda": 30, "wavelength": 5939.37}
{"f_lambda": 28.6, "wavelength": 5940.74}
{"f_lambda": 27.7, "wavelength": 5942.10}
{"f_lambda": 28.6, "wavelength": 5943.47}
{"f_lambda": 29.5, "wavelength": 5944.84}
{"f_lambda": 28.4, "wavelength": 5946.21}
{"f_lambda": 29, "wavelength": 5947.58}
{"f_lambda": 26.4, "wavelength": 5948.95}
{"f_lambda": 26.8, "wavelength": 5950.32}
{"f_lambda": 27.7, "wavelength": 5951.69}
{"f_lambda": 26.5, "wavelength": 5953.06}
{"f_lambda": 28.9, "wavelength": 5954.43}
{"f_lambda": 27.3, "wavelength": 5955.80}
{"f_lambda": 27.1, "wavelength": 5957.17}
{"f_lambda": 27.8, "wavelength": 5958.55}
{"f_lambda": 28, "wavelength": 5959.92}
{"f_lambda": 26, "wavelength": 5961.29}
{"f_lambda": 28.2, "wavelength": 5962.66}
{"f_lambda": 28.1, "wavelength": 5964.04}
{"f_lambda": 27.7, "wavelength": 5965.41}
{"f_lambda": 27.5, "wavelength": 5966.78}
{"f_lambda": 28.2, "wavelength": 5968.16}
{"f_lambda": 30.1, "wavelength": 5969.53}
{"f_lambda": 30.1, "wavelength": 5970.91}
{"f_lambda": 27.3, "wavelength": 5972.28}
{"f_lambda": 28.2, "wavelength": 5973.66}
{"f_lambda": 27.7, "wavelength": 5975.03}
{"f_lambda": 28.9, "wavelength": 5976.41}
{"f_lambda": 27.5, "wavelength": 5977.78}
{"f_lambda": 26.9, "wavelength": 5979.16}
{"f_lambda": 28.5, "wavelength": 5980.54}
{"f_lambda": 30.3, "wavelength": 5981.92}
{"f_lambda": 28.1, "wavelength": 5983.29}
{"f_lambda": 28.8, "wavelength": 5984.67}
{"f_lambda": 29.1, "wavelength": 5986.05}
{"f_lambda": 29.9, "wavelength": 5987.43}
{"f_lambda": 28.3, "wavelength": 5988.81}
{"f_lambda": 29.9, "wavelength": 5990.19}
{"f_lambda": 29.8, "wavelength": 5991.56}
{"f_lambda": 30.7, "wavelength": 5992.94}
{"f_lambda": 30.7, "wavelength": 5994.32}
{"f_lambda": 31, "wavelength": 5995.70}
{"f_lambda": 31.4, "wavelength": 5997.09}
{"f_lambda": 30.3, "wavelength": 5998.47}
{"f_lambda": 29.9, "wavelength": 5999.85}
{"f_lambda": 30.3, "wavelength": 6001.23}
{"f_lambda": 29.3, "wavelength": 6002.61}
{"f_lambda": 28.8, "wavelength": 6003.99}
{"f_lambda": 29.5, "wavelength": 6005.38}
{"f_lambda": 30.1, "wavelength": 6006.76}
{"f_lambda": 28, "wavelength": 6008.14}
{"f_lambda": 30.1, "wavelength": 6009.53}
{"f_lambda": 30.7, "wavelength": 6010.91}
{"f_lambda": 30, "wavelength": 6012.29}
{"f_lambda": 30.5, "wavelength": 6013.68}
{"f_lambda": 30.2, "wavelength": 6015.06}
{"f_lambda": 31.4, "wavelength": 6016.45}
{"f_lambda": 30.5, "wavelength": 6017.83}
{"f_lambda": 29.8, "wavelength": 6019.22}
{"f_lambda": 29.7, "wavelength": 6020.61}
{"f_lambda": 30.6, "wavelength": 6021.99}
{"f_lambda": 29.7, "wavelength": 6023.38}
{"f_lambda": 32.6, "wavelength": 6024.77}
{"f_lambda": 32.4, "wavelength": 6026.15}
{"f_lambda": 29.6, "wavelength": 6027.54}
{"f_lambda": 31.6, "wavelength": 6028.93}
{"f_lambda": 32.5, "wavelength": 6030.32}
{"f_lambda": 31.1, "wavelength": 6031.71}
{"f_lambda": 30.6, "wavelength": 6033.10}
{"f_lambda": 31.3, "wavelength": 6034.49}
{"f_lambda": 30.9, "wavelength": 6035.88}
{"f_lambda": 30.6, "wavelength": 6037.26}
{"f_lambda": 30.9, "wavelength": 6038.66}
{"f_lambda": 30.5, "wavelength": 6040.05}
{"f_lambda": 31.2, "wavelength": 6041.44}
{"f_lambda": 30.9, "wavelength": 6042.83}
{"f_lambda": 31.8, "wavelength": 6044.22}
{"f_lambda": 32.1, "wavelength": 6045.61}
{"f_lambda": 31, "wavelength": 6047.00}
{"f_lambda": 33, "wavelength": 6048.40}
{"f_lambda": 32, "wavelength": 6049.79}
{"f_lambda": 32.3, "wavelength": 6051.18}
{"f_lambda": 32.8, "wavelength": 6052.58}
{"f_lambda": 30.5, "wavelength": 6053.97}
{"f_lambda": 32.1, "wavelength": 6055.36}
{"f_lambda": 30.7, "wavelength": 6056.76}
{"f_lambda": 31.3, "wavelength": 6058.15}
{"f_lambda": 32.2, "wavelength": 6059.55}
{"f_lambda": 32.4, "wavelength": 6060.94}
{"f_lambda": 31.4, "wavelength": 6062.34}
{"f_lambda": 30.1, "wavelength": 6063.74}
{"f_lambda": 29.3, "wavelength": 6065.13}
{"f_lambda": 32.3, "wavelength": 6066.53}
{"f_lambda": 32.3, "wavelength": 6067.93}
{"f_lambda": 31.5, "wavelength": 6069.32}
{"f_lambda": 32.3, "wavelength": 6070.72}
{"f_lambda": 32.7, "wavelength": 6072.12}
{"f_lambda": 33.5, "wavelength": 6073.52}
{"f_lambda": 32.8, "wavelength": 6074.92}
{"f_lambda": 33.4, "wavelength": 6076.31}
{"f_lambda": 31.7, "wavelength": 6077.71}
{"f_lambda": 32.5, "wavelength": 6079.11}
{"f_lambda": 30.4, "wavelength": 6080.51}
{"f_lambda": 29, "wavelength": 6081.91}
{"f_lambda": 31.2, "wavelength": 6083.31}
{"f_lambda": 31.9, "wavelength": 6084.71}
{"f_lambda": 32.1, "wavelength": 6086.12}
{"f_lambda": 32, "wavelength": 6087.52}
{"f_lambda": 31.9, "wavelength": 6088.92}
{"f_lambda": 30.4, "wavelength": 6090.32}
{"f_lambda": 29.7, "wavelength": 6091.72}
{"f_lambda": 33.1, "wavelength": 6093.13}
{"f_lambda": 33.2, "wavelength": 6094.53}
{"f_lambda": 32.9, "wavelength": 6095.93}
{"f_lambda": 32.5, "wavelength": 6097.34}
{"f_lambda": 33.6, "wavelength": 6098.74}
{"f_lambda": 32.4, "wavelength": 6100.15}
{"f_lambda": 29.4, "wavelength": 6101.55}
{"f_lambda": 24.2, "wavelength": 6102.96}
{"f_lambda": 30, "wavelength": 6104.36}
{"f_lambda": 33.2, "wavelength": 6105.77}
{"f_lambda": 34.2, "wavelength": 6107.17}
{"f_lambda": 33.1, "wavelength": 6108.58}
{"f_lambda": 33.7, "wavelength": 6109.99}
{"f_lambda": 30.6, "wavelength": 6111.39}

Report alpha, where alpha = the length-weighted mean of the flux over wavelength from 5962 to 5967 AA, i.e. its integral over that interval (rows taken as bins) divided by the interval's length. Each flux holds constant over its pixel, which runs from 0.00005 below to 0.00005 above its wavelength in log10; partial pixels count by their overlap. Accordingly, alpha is 27.9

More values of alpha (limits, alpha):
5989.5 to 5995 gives 30.3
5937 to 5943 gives 28.7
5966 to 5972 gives 28.9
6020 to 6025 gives 30.5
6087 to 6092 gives 31.1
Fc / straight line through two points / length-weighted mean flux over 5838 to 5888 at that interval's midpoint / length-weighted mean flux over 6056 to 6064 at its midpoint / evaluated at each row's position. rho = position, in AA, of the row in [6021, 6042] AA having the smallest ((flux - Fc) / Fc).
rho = 6027.54 AA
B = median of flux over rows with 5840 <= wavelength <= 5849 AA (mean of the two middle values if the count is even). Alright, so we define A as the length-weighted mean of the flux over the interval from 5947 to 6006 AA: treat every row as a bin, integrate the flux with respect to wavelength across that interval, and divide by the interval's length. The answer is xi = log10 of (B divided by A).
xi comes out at 0.04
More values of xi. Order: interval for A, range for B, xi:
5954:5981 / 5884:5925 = -0.07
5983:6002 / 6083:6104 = 0.03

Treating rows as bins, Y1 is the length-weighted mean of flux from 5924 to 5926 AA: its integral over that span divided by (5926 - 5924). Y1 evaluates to 27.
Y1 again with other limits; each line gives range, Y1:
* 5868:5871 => 29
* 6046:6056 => 32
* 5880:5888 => 22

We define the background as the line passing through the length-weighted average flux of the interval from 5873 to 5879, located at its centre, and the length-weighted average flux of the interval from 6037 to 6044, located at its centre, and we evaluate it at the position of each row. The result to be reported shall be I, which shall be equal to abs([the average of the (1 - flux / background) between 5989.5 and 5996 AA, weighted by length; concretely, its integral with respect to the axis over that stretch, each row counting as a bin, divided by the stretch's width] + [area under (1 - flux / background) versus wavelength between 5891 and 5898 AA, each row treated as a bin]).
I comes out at 3.40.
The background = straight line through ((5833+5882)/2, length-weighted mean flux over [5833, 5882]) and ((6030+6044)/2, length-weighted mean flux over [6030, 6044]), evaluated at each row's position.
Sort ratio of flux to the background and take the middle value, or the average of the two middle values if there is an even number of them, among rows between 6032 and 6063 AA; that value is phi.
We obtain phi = 1.00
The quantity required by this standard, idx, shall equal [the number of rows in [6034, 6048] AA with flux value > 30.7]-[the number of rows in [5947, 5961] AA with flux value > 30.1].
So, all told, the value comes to 8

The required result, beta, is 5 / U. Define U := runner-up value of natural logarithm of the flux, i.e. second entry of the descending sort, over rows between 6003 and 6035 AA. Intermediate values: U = 3.48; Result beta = 1.44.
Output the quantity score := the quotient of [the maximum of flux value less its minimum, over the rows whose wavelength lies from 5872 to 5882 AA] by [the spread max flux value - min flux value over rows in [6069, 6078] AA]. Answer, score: 1.8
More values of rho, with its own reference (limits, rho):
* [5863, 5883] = 5880.85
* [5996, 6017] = 6008.14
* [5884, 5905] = 5888.98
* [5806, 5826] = 5814.87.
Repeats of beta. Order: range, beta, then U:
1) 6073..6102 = 1.42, 3.51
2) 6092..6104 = 1.43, 3.50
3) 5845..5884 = 1.45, 3.44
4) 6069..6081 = 1.43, 3.51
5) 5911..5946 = 1.48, 3.38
